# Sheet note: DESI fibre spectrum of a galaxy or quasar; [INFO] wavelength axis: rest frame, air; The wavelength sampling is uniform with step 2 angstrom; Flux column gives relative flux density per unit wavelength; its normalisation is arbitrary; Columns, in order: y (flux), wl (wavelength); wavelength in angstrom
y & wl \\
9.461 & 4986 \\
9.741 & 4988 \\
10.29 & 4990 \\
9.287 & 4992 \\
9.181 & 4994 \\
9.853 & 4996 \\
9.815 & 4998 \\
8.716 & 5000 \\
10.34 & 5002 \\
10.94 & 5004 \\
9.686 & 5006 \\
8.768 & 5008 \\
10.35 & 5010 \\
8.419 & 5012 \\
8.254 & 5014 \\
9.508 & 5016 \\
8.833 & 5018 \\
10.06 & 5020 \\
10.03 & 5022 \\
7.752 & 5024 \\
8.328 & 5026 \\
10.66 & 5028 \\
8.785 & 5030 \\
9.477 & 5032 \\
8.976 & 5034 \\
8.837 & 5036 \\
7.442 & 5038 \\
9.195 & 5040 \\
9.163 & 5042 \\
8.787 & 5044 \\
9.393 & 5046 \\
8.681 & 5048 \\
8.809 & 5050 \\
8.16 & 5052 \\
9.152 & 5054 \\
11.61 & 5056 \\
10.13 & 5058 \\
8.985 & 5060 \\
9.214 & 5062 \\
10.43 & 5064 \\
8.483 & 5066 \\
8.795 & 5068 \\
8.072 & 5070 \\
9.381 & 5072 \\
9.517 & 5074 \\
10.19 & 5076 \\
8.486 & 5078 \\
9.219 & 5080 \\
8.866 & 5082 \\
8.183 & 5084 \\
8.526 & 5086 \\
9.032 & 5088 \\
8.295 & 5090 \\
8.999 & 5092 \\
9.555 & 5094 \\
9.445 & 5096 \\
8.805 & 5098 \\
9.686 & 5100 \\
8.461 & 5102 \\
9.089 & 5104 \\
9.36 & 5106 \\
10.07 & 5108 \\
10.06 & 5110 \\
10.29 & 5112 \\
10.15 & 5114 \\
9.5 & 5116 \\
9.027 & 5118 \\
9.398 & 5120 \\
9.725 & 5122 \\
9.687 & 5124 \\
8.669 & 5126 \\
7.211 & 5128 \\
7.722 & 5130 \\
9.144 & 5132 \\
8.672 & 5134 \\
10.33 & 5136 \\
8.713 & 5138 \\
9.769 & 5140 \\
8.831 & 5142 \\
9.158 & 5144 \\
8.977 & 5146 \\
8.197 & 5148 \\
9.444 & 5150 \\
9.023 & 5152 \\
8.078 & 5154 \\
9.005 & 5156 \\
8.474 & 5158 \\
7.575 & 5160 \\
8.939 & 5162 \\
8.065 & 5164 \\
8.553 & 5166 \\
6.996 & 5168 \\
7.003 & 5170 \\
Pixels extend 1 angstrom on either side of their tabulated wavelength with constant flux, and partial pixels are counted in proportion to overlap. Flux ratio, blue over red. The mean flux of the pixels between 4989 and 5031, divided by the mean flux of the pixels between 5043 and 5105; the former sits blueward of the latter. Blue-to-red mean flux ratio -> 1.03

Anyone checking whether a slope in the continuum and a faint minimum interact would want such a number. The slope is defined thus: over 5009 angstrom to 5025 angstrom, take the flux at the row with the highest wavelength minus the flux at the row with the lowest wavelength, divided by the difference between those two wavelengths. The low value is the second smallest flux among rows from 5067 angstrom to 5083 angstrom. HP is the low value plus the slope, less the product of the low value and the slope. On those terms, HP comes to 9.88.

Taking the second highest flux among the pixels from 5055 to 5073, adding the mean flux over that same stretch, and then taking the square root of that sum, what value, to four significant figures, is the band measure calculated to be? 4.459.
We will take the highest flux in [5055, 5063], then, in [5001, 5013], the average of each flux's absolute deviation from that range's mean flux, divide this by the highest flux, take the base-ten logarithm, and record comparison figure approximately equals -1.17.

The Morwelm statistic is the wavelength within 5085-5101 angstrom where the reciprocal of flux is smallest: 5100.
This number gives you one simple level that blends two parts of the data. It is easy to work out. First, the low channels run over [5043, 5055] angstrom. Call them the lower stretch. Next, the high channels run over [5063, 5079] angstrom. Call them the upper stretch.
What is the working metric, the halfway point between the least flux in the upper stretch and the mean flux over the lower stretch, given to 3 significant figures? 8.45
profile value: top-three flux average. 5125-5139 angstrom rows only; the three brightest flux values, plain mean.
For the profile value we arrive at 9.4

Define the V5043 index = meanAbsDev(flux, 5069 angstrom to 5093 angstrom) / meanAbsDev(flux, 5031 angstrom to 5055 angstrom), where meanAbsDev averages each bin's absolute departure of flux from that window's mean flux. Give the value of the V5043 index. 1.27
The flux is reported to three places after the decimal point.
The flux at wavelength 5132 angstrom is 9.144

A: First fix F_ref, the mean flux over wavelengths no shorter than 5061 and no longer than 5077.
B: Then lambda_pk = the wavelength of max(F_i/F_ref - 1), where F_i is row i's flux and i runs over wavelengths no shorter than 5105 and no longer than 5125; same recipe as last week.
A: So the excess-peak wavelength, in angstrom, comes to 5112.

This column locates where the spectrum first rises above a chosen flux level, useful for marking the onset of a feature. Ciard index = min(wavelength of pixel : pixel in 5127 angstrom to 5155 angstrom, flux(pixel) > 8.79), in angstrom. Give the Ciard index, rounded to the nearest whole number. 5132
